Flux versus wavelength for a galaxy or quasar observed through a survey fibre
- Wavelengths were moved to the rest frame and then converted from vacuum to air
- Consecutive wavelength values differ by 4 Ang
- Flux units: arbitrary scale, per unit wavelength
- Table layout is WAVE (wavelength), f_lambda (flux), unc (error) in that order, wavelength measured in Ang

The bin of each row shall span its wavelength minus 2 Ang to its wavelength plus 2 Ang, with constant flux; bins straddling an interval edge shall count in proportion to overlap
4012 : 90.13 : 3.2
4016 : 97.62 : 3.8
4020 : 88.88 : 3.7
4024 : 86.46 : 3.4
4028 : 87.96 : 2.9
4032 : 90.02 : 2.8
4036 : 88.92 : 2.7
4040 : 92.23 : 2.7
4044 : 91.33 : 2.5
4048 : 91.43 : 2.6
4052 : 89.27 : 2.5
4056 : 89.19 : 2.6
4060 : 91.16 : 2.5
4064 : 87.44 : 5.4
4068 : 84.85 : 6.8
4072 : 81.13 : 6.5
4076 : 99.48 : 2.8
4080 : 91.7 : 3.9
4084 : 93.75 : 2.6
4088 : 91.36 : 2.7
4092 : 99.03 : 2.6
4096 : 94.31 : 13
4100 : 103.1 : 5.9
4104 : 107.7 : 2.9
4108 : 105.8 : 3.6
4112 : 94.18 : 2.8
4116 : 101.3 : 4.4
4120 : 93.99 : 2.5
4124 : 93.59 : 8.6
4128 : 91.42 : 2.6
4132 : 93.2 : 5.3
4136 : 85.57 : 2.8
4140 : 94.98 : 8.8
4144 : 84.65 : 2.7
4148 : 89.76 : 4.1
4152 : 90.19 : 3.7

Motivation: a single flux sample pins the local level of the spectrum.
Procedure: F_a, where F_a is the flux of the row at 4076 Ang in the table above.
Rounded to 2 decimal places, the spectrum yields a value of 99.48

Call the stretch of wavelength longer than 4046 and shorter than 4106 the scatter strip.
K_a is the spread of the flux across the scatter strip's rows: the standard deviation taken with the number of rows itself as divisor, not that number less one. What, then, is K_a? 6.7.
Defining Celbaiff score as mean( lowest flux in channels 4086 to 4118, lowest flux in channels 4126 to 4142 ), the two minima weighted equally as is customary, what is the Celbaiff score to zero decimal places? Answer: 88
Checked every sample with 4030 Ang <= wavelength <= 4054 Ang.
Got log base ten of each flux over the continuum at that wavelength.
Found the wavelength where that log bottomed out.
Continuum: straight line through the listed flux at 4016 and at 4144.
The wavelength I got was 4036 Ang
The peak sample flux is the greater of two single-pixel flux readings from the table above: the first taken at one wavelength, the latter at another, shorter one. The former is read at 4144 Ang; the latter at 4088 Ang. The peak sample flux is 91.4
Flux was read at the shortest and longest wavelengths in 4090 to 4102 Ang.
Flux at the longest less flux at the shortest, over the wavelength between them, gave 0.51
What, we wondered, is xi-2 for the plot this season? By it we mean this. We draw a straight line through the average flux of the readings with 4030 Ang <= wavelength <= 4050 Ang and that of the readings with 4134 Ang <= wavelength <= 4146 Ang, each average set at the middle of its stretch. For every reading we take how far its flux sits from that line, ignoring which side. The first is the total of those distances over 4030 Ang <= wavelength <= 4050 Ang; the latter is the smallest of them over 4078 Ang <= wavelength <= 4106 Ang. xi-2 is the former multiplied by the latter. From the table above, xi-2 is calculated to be 10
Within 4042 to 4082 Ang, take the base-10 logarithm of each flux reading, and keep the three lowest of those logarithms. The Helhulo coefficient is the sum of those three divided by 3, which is 1.93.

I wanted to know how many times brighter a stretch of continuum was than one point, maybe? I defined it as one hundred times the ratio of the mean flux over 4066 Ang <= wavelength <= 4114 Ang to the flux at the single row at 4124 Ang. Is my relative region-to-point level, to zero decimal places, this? 102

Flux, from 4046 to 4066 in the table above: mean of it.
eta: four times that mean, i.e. 359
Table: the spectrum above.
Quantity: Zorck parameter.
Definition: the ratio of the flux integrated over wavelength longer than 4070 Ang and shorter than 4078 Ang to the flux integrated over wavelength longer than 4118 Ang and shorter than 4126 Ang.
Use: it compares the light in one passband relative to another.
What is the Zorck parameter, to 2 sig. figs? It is 0.96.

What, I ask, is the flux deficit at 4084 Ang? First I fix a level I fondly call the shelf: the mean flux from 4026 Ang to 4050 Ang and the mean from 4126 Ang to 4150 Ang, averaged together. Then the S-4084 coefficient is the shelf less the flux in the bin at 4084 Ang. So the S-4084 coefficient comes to -4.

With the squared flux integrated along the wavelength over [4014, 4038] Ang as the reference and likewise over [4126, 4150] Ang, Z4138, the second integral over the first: 1.00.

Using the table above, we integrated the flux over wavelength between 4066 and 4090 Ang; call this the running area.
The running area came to 2169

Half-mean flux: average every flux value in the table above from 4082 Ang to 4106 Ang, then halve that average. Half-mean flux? 49.1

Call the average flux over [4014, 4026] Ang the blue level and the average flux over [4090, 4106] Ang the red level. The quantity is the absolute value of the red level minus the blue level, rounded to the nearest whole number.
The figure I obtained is 10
